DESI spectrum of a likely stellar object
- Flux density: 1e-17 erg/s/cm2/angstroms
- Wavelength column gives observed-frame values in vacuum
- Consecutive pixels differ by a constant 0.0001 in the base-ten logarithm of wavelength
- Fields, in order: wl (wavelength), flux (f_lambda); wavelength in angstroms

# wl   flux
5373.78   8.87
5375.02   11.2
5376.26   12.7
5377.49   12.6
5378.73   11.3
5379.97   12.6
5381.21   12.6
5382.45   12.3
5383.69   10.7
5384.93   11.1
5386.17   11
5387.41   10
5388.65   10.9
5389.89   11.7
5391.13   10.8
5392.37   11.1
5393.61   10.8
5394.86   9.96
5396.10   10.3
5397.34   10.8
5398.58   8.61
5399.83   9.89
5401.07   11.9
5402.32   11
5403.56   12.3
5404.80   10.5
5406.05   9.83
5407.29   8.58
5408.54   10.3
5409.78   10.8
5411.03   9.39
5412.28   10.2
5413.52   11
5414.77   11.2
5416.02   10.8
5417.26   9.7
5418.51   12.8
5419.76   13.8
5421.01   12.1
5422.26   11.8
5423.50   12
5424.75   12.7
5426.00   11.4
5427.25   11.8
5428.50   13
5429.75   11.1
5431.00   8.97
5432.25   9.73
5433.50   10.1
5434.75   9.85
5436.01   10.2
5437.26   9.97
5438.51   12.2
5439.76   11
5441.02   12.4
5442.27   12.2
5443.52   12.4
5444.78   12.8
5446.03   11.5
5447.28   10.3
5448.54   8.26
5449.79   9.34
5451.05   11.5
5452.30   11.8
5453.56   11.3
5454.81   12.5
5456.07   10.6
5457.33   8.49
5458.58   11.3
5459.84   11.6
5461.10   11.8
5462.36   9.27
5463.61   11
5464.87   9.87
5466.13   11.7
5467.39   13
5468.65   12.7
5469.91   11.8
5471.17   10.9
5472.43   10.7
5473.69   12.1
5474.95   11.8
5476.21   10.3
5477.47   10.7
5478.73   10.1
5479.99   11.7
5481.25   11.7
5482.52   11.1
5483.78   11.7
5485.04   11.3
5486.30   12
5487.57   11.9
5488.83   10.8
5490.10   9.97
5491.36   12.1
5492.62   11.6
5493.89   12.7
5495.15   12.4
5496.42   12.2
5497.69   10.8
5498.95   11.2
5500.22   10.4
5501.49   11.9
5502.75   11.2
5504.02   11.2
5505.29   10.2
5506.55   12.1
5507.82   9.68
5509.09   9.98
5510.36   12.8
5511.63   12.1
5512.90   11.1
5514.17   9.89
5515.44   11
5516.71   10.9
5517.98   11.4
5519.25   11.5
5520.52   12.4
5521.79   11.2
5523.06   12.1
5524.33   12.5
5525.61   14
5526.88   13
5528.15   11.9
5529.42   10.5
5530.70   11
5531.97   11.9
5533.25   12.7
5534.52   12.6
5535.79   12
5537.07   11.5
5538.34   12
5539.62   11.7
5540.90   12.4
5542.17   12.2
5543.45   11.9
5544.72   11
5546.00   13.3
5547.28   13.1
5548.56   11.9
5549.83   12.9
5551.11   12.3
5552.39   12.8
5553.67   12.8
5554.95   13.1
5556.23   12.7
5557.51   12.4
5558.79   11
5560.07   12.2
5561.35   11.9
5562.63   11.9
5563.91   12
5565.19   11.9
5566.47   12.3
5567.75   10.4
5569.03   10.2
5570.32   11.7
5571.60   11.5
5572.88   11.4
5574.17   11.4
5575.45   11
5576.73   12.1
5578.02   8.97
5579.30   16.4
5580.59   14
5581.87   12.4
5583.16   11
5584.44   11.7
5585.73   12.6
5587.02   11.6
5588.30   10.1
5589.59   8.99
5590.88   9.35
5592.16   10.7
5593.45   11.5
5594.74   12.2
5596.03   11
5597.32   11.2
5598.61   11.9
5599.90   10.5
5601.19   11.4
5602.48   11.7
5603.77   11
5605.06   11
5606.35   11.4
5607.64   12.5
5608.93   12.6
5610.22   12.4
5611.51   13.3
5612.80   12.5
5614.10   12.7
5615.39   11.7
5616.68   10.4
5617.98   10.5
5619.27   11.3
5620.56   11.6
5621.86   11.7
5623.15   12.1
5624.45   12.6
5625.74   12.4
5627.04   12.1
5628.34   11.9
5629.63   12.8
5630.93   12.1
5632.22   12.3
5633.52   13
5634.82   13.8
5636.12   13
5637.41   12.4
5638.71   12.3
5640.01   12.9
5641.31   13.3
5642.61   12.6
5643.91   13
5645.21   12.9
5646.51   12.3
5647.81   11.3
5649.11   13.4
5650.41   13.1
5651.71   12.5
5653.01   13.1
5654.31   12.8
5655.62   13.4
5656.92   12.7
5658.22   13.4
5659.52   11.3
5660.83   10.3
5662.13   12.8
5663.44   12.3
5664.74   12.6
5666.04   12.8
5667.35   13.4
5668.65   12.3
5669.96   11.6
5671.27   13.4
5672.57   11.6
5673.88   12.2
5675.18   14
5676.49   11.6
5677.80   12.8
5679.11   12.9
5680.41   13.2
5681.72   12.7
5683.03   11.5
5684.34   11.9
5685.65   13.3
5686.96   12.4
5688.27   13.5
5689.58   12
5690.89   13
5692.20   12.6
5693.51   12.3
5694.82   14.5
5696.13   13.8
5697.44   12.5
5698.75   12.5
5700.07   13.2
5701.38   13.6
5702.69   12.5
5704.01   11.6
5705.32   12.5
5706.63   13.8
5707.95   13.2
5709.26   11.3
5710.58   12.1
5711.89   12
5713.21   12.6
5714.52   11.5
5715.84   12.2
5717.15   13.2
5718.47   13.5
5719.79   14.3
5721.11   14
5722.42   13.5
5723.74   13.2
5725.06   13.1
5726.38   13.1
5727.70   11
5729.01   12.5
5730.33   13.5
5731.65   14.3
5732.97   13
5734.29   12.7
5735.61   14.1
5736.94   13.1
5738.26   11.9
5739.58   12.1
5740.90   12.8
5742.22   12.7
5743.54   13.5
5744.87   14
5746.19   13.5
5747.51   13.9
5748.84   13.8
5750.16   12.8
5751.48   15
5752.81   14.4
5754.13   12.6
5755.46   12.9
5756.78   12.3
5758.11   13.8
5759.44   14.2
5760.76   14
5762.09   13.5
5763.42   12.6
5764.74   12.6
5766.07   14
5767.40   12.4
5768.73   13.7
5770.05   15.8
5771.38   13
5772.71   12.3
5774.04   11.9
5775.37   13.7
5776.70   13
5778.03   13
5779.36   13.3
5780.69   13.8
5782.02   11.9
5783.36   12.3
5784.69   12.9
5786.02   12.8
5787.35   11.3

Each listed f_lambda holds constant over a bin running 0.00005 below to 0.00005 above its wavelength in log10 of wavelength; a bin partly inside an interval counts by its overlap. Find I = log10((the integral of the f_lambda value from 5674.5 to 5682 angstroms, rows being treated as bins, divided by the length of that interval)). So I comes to 1.11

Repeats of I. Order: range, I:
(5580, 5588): 1.08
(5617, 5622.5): 1.05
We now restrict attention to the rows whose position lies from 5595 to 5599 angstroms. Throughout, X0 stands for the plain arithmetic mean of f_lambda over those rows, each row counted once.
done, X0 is 11.4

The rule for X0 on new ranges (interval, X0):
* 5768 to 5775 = 13.3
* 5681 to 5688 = 12.4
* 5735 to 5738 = 13.6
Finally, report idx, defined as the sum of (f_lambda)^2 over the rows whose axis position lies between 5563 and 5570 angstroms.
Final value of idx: 649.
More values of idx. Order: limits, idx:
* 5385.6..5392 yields 593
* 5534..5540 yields 716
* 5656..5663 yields 738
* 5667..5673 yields 780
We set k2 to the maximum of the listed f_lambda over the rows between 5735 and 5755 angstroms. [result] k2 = 15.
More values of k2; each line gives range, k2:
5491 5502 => 12.7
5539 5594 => 16.4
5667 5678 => 14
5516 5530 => 14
